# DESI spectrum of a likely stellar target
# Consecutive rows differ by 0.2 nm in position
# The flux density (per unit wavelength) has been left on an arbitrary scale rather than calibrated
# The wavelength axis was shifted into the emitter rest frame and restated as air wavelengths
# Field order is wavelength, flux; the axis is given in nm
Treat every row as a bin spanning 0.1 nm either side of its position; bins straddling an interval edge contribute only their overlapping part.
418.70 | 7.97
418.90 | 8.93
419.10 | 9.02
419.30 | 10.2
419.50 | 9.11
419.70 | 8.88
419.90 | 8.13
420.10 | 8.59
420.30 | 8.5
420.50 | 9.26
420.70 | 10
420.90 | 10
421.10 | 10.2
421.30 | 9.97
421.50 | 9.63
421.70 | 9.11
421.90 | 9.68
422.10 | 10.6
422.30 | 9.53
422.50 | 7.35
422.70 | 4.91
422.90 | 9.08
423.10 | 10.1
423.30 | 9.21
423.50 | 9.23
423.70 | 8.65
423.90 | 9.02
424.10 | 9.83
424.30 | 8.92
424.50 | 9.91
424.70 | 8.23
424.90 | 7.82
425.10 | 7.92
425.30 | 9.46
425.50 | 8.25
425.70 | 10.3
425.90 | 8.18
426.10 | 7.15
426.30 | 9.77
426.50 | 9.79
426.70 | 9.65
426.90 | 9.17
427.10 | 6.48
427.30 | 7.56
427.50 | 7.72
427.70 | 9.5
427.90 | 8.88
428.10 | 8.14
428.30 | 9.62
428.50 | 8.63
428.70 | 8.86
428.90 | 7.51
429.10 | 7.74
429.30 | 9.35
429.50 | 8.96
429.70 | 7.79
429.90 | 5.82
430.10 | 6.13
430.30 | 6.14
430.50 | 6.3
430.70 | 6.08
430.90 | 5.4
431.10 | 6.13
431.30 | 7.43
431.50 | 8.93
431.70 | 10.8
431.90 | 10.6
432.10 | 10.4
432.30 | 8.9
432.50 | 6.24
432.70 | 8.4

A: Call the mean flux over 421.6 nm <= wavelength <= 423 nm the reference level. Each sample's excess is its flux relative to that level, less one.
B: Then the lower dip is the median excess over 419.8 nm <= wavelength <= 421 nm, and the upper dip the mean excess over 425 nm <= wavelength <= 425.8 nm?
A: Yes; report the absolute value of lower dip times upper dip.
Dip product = 0.0016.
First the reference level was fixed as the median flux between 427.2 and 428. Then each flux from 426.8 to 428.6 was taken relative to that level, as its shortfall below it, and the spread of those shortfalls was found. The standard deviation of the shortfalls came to 1.0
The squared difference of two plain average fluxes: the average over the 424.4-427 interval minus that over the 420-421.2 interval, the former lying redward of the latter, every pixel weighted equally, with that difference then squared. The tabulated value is 0.28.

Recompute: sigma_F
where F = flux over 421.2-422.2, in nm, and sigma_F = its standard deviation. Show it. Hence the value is 0.5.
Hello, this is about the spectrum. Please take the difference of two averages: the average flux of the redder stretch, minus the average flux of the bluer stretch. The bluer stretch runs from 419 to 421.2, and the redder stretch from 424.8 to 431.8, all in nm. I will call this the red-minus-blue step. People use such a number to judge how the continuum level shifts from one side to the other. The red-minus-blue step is -1.2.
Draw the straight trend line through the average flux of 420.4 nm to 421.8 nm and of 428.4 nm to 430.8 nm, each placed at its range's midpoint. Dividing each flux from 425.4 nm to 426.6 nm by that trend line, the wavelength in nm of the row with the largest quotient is 425.70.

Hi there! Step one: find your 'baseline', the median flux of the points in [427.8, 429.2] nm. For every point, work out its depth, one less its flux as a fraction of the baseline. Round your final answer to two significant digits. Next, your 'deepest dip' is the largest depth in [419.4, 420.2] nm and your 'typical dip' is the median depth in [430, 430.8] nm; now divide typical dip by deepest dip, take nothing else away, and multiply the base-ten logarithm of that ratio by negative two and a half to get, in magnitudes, -1.7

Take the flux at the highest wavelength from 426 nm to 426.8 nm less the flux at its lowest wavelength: 2.5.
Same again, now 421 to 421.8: -1.1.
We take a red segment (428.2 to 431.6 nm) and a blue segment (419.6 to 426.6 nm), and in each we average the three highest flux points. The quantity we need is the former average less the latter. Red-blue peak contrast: -1.1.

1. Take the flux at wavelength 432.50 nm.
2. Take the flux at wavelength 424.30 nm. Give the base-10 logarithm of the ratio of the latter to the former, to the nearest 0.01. 0.16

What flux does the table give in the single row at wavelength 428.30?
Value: 9.62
